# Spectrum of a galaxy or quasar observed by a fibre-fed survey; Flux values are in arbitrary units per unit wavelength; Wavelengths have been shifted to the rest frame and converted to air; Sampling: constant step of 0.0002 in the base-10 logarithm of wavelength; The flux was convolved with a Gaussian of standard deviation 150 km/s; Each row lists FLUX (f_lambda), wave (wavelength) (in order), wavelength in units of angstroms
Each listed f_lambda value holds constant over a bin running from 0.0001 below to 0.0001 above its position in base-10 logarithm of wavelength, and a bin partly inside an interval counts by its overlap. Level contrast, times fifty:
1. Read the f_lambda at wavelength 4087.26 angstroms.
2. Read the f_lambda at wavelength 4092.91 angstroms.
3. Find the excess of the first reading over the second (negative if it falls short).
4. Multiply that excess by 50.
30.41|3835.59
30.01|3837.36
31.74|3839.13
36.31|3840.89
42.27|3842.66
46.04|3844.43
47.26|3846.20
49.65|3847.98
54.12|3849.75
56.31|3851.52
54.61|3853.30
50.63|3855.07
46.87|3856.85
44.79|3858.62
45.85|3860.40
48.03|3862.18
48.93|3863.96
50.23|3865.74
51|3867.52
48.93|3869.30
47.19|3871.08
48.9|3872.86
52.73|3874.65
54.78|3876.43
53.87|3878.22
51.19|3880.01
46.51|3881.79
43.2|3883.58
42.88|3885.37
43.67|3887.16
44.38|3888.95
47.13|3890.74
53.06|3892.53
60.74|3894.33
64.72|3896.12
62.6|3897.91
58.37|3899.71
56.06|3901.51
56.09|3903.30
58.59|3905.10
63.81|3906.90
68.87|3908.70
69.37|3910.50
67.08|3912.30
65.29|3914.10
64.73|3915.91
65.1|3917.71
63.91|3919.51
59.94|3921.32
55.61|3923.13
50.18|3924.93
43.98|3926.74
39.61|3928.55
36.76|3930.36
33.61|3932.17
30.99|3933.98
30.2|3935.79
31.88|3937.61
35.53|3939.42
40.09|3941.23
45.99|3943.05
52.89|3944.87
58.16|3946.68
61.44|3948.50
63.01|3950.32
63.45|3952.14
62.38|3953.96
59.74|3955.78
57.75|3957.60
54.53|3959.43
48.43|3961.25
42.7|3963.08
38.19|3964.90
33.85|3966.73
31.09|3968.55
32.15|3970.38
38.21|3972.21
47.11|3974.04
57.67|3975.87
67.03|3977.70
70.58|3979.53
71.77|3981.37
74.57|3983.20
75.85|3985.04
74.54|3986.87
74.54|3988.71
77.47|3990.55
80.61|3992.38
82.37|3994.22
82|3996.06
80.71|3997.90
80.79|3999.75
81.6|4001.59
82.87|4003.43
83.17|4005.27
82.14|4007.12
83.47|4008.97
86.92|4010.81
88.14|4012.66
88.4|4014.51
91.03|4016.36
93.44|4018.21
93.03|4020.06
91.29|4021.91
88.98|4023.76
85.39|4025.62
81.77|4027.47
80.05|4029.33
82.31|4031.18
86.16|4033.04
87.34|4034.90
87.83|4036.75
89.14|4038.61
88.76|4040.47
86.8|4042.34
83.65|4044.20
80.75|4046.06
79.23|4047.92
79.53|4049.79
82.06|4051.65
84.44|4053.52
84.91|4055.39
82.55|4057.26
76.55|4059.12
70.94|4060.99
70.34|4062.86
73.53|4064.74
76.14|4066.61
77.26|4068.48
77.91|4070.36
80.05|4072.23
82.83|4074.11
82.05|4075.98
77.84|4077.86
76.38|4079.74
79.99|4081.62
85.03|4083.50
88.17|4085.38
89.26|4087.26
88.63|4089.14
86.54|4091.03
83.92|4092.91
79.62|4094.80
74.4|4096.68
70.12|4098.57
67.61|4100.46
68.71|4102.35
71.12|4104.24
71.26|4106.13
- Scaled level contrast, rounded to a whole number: 267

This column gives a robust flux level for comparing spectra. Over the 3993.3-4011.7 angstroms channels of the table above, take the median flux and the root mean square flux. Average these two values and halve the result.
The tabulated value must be 41.2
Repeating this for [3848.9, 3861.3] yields 25.3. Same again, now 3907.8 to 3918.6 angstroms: 33.2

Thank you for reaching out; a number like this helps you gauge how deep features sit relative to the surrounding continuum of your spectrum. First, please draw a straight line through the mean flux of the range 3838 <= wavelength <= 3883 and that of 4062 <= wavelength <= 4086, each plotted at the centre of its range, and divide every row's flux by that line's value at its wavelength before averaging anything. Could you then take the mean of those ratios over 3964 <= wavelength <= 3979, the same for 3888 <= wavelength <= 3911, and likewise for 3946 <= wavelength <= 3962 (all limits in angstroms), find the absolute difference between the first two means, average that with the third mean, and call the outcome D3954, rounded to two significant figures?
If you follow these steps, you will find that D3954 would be 0.68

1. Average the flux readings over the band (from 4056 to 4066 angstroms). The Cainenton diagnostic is 75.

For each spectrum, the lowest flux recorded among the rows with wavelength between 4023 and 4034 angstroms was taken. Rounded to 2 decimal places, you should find 80.05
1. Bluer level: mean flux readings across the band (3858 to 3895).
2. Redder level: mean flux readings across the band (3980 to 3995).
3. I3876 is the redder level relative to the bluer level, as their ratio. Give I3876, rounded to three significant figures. 1.56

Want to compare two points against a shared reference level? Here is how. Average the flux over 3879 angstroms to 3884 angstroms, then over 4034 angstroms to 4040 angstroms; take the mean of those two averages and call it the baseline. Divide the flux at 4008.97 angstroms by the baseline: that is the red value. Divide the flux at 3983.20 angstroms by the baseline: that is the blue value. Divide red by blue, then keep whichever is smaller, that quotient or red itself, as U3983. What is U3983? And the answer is 1.12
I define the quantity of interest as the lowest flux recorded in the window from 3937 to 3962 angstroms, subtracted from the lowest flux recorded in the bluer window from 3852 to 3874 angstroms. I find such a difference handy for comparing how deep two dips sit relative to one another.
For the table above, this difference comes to 13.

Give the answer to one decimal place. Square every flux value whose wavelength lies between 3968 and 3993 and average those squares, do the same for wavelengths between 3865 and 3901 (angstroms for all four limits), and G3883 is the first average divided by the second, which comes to 1.6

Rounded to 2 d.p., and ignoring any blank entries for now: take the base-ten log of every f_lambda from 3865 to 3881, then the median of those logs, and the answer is 1.71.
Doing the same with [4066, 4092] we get 1.91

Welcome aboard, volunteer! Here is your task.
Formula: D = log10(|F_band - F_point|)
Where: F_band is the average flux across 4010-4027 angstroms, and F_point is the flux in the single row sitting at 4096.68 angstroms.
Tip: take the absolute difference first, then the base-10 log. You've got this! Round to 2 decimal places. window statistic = 1.18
